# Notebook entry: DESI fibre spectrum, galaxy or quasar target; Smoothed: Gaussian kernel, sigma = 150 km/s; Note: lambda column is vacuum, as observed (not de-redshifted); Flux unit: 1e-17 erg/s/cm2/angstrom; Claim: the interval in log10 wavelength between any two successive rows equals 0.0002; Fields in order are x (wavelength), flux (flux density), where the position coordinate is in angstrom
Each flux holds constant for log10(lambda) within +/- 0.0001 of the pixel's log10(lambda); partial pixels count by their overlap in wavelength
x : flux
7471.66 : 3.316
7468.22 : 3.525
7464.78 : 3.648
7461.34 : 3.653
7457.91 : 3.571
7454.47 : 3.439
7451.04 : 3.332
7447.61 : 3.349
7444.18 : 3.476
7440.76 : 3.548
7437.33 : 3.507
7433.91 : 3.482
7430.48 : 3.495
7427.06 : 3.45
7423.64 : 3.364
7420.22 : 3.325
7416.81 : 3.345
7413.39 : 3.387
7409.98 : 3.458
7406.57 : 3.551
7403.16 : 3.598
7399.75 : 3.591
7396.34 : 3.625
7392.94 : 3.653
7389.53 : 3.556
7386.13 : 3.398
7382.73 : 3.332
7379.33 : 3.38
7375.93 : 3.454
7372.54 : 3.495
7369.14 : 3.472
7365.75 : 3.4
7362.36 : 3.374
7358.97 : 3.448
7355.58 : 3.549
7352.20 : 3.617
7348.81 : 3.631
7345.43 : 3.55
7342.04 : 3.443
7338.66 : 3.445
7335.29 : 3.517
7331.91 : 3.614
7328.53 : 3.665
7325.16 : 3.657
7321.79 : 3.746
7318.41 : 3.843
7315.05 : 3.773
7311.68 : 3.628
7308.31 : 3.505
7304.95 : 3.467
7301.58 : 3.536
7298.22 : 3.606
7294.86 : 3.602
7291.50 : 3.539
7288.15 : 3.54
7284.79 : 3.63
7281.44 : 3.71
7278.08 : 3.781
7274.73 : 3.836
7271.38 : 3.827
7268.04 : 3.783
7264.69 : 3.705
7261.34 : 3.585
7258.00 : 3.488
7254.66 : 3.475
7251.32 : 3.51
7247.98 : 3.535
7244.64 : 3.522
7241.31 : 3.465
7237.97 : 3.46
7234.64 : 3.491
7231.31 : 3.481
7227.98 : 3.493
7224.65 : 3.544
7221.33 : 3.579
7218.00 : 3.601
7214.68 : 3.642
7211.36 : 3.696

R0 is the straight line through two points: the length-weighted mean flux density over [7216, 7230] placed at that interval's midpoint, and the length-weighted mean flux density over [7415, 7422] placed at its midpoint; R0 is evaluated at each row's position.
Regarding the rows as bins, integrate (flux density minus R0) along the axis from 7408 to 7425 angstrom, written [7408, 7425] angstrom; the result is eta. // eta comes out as 0.7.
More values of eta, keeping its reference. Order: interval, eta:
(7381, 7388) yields 0.0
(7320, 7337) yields 3.5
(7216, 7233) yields -0.2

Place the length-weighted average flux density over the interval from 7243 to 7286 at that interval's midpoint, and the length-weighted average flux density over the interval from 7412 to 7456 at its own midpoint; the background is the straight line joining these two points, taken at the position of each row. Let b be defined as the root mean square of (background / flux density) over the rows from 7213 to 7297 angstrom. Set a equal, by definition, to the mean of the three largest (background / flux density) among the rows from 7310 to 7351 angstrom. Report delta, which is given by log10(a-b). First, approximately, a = 1.02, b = 1.02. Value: -2.5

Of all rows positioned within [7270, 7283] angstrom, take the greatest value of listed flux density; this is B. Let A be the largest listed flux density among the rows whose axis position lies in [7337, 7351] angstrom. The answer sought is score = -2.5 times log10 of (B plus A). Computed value -2.18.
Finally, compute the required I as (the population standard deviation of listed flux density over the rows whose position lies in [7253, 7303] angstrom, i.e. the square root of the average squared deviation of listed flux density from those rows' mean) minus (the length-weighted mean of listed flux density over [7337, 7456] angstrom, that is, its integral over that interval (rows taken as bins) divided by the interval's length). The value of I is -3.35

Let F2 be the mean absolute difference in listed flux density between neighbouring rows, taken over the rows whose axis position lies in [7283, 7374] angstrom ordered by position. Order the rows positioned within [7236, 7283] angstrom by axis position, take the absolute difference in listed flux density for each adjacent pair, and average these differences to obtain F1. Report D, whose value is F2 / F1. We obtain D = 1.33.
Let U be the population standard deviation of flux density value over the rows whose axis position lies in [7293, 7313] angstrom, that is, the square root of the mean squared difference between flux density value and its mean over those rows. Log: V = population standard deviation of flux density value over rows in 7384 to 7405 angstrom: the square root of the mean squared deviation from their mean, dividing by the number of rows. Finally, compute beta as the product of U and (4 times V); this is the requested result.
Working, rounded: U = 0.059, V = 0.08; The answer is 0.019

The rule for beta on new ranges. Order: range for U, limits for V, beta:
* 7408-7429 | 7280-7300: 0.012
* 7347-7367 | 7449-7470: 0.046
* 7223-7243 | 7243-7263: 0.004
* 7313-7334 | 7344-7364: 0.028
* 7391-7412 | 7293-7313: 0.015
